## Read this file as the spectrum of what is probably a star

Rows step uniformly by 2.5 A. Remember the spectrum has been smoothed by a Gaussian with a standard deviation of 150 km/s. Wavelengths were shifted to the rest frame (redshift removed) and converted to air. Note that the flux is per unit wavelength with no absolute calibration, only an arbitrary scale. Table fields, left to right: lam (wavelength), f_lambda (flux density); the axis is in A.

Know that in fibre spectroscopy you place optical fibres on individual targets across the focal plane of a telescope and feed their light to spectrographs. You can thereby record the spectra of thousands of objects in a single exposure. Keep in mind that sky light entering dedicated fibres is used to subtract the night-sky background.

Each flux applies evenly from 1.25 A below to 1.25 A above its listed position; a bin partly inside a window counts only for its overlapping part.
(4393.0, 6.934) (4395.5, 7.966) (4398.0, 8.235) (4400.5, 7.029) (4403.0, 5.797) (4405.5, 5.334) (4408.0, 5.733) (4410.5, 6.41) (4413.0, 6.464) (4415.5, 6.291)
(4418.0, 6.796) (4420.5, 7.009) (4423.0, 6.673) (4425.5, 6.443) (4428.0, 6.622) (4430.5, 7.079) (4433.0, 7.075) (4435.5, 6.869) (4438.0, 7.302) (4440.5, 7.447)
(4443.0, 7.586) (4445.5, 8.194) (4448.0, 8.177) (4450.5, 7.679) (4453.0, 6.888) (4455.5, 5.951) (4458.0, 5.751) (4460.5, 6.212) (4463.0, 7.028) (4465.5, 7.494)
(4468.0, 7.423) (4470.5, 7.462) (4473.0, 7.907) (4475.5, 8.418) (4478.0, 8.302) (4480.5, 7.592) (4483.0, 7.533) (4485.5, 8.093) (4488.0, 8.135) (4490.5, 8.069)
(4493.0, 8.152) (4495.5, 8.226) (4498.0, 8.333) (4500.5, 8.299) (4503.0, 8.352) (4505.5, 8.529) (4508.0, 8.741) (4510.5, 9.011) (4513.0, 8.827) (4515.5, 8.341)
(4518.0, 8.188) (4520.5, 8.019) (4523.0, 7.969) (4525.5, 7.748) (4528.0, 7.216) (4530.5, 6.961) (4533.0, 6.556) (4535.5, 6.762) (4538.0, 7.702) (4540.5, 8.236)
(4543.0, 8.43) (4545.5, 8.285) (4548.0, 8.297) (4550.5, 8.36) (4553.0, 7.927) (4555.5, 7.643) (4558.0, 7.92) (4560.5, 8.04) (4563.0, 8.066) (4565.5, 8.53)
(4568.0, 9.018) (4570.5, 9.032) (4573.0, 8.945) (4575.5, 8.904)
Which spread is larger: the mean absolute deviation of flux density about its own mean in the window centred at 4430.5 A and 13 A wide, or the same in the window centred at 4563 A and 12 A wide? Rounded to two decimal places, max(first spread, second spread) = 0.37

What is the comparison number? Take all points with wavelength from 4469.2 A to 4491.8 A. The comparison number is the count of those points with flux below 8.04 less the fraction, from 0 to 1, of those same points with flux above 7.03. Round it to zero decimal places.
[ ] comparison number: 3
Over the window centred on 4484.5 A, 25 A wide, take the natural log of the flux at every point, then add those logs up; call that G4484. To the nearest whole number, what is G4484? 21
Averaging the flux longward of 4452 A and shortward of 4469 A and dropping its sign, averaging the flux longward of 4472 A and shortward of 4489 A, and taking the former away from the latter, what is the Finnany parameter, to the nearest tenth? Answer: 1.3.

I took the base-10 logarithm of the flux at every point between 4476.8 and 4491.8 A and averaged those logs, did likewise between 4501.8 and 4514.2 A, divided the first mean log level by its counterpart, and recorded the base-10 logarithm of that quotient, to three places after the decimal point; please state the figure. -0.018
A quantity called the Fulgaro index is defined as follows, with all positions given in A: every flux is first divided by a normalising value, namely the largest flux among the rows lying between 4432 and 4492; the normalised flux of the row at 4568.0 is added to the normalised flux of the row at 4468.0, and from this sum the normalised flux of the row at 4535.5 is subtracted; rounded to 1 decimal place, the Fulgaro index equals 1.1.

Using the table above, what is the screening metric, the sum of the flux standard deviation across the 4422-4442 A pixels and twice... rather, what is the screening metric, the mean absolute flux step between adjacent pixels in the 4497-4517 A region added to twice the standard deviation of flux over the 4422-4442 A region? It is 0.9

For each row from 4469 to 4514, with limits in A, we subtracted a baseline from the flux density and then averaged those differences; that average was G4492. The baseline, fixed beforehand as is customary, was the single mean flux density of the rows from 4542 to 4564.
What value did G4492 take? 0.11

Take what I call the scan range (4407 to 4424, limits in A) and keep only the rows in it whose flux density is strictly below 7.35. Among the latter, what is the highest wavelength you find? 4423.0 A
